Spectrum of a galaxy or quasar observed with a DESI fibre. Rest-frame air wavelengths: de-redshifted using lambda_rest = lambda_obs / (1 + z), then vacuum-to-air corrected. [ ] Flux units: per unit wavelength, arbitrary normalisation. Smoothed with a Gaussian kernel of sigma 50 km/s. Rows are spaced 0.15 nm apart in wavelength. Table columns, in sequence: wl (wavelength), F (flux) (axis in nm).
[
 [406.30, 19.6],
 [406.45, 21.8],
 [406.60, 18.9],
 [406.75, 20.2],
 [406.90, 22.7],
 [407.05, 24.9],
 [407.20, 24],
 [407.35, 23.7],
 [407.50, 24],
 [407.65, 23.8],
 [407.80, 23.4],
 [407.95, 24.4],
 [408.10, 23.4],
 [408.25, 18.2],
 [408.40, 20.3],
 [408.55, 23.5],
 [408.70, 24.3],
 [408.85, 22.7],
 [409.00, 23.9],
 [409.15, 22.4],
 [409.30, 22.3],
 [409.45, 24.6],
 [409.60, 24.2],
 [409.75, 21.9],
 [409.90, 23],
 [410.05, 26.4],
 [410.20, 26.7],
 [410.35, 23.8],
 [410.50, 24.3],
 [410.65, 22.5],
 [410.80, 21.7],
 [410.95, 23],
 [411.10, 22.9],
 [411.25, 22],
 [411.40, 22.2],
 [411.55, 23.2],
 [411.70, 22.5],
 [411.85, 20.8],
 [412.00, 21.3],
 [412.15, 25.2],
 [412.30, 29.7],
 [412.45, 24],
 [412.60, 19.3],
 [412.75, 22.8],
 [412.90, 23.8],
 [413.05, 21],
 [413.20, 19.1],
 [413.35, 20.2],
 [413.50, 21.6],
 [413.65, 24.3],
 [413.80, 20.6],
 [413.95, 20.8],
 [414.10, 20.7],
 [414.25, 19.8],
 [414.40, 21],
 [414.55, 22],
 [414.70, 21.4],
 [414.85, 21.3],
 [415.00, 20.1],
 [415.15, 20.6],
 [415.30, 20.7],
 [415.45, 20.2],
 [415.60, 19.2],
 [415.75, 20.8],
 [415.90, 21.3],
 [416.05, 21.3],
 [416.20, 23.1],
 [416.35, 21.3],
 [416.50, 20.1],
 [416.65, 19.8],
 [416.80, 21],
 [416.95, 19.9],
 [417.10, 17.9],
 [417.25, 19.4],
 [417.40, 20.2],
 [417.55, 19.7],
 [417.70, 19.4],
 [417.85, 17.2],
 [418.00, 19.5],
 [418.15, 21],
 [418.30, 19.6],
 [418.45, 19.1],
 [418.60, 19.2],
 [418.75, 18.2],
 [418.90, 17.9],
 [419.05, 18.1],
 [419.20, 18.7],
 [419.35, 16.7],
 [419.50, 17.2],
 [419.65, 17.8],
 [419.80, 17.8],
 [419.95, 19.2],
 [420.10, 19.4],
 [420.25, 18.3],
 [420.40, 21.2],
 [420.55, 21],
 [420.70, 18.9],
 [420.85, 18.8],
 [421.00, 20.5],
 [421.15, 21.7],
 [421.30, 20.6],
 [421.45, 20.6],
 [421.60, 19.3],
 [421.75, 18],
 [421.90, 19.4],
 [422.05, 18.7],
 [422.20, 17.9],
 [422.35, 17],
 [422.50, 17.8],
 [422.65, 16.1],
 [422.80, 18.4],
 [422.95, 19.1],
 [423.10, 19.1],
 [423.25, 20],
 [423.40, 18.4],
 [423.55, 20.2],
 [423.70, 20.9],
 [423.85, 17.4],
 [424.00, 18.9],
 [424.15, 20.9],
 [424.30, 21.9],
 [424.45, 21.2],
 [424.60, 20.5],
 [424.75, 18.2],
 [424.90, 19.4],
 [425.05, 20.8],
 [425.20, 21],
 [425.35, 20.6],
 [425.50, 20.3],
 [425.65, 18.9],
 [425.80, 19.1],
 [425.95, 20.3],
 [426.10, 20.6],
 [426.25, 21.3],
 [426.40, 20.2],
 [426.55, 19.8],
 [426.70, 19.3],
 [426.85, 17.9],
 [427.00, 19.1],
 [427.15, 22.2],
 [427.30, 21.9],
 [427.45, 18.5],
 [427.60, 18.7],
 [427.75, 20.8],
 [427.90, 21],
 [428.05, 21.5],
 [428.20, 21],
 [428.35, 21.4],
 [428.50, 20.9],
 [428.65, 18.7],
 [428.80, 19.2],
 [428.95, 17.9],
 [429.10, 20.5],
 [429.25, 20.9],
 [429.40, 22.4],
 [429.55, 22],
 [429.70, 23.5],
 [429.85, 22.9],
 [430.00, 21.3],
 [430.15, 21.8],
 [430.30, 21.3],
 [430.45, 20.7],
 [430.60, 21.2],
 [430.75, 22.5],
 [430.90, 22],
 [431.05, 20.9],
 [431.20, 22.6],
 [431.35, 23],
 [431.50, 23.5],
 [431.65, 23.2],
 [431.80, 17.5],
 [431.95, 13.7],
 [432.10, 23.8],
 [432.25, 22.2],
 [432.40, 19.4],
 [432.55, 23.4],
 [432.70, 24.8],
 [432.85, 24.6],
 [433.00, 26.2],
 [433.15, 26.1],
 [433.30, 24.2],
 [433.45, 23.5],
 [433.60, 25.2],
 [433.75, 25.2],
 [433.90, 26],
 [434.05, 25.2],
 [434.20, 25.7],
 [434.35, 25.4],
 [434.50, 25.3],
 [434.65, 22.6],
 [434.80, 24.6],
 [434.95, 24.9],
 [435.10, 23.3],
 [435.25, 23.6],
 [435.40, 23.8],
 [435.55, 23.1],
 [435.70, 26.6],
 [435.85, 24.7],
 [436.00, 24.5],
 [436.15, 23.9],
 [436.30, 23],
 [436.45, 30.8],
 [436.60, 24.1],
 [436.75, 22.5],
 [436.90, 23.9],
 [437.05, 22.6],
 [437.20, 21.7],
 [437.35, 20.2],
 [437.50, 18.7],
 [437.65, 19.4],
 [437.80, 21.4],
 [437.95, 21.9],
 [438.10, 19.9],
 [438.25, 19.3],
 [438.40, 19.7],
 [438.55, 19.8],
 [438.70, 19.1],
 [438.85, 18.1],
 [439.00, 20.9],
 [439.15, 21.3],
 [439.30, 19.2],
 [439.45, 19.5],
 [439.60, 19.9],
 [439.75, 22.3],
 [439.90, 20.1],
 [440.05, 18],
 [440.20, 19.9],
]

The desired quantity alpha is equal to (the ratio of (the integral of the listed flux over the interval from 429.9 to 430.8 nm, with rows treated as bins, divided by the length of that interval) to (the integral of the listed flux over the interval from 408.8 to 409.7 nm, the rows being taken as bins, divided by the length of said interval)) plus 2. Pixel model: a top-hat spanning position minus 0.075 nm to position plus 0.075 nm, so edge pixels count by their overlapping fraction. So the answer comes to 2.92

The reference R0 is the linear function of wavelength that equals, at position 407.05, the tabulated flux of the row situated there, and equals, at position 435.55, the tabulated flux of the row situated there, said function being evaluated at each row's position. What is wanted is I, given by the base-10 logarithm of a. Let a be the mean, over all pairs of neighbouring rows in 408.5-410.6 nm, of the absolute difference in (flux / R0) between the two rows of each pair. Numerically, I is -1.24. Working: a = 0.057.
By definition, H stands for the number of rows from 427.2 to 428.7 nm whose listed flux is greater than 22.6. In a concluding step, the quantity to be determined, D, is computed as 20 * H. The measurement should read 0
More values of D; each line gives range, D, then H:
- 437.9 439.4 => 0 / 0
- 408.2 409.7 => 120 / 6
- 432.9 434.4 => 200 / 10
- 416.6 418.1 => 0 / 0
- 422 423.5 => 0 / 0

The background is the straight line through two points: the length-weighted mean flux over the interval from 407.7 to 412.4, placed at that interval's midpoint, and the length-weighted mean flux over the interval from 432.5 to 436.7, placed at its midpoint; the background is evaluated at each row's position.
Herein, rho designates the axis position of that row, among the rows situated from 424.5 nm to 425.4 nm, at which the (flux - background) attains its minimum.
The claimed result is 424.75 nm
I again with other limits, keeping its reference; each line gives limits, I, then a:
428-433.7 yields -1.18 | 0.066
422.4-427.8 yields -1.29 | 0.051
